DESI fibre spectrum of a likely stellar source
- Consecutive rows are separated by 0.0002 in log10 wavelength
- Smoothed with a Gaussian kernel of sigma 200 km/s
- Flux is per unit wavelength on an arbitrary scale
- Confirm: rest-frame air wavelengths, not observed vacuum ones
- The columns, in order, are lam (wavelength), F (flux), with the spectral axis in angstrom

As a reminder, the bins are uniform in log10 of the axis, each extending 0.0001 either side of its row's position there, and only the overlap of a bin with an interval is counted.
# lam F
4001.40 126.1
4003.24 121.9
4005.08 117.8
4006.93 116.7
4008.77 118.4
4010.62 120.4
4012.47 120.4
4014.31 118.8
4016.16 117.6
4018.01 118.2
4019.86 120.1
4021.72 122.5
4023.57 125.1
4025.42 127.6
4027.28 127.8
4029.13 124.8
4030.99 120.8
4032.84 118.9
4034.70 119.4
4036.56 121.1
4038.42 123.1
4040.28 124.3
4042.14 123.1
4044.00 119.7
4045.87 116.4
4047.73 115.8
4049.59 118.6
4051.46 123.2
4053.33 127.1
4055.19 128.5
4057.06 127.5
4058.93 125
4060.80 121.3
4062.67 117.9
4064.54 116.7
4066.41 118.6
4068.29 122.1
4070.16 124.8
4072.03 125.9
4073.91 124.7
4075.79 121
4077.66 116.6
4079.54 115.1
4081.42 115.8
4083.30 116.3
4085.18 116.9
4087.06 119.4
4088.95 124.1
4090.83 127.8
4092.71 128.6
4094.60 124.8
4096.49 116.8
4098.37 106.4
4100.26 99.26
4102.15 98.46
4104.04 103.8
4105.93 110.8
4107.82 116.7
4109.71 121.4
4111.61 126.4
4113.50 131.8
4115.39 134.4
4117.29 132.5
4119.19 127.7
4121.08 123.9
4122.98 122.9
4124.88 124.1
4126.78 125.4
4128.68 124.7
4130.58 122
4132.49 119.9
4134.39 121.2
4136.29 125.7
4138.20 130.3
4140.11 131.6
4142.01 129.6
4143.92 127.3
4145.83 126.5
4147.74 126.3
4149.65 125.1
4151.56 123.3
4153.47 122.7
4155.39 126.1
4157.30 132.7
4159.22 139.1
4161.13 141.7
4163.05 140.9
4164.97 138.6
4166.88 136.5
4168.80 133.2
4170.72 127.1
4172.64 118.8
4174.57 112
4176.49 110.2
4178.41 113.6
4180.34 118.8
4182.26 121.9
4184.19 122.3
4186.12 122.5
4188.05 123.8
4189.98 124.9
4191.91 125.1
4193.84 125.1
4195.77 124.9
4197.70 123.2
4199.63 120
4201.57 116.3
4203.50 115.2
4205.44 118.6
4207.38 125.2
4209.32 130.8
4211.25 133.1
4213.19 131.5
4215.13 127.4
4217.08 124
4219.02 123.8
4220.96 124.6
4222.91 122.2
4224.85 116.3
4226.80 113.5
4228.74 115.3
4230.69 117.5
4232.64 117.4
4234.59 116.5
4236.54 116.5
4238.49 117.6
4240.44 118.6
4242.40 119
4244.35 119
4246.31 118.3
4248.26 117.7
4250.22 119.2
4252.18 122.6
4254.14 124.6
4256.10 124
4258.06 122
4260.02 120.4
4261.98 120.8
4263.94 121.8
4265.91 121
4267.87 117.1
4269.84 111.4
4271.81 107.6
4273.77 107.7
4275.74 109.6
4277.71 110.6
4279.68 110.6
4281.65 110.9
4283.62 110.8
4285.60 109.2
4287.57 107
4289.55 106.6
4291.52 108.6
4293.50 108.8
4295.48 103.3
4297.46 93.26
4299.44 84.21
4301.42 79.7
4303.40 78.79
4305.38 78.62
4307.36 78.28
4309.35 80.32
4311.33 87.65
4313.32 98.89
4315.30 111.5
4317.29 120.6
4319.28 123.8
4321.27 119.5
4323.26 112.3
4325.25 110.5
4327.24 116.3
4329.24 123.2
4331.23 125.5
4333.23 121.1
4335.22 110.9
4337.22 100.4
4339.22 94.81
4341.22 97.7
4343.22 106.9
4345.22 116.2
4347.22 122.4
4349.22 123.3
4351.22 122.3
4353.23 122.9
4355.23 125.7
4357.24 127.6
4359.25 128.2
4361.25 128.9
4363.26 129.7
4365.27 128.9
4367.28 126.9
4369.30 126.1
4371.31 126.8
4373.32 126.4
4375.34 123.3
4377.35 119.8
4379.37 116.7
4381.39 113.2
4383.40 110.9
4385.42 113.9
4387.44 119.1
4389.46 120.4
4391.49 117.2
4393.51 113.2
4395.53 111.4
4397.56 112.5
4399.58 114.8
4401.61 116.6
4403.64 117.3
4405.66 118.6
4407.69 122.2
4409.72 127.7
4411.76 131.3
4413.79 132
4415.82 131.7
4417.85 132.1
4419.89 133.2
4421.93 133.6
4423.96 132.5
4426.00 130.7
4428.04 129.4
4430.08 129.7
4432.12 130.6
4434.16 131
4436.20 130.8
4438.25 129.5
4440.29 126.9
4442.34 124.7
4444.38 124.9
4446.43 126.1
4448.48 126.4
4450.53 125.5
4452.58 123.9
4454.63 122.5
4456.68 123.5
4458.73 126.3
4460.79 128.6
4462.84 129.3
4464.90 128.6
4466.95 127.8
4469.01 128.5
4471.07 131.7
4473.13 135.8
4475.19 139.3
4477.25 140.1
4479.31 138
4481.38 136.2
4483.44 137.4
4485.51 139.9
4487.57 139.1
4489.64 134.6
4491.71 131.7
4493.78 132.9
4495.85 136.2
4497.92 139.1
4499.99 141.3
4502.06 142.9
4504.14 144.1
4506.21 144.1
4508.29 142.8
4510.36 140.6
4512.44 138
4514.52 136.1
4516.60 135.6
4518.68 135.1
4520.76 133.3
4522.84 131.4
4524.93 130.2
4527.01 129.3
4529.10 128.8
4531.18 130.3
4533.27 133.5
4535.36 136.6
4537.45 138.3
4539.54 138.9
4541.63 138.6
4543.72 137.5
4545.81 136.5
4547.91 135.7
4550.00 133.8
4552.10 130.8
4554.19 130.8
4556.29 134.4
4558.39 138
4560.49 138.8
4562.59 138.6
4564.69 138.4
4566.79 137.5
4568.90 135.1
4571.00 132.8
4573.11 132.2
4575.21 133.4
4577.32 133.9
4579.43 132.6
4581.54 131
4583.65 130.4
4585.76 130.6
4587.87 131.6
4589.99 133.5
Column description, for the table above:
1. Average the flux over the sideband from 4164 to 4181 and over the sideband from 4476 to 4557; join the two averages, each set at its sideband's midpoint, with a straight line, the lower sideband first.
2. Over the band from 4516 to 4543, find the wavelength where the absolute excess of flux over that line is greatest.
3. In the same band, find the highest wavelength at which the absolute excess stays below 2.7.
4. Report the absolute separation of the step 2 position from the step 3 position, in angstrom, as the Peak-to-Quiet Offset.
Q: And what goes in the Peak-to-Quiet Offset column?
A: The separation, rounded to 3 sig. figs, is 12.5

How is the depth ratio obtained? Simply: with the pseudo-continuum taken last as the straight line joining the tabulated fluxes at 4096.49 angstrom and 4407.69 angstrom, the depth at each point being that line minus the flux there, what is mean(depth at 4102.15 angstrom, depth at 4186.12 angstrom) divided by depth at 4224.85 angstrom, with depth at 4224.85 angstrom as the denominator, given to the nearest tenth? 2.6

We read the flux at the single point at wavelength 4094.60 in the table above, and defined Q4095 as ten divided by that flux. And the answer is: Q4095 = 0.080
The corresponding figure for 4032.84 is 0.084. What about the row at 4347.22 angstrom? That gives 0.082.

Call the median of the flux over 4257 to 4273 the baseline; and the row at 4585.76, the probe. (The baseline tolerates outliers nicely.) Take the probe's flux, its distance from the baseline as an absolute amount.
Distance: 10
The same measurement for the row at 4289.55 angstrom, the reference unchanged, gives 14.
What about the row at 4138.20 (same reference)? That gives 10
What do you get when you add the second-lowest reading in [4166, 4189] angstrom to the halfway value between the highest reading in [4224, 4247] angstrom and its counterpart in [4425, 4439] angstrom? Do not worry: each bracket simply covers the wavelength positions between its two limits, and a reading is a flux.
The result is 237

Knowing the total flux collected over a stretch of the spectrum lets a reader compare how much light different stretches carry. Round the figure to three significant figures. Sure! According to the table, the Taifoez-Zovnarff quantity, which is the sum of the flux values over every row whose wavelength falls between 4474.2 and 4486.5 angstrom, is 831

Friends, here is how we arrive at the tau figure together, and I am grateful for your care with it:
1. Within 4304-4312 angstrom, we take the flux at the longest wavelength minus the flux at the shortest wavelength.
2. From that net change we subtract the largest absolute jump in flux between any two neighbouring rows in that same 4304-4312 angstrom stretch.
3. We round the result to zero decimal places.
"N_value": 2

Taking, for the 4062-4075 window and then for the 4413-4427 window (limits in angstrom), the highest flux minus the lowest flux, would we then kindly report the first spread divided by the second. 3.2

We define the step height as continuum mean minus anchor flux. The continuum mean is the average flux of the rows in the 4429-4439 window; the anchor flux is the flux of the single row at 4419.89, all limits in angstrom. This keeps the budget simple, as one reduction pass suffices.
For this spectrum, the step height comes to -2.9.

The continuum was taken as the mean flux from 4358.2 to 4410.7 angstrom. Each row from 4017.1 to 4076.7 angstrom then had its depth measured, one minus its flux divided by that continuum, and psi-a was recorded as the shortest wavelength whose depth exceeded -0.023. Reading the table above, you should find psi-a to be 4018.01 angstrom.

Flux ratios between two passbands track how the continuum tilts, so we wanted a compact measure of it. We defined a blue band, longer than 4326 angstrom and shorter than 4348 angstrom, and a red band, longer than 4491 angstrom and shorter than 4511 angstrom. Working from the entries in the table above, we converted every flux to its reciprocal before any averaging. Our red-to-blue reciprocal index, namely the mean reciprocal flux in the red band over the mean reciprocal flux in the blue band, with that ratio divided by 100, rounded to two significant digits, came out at 0.0080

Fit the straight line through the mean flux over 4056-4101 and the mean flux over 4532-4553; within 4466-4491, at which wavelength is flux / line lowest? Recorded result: 4466.95 angstrom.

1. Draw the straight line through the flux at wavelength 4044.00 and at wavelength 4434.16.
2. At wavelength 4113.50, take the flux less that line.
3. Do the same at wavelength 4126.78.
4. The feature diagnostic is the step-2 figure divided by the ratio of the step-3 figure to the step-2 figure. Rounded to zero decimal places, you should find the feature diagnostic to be 31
